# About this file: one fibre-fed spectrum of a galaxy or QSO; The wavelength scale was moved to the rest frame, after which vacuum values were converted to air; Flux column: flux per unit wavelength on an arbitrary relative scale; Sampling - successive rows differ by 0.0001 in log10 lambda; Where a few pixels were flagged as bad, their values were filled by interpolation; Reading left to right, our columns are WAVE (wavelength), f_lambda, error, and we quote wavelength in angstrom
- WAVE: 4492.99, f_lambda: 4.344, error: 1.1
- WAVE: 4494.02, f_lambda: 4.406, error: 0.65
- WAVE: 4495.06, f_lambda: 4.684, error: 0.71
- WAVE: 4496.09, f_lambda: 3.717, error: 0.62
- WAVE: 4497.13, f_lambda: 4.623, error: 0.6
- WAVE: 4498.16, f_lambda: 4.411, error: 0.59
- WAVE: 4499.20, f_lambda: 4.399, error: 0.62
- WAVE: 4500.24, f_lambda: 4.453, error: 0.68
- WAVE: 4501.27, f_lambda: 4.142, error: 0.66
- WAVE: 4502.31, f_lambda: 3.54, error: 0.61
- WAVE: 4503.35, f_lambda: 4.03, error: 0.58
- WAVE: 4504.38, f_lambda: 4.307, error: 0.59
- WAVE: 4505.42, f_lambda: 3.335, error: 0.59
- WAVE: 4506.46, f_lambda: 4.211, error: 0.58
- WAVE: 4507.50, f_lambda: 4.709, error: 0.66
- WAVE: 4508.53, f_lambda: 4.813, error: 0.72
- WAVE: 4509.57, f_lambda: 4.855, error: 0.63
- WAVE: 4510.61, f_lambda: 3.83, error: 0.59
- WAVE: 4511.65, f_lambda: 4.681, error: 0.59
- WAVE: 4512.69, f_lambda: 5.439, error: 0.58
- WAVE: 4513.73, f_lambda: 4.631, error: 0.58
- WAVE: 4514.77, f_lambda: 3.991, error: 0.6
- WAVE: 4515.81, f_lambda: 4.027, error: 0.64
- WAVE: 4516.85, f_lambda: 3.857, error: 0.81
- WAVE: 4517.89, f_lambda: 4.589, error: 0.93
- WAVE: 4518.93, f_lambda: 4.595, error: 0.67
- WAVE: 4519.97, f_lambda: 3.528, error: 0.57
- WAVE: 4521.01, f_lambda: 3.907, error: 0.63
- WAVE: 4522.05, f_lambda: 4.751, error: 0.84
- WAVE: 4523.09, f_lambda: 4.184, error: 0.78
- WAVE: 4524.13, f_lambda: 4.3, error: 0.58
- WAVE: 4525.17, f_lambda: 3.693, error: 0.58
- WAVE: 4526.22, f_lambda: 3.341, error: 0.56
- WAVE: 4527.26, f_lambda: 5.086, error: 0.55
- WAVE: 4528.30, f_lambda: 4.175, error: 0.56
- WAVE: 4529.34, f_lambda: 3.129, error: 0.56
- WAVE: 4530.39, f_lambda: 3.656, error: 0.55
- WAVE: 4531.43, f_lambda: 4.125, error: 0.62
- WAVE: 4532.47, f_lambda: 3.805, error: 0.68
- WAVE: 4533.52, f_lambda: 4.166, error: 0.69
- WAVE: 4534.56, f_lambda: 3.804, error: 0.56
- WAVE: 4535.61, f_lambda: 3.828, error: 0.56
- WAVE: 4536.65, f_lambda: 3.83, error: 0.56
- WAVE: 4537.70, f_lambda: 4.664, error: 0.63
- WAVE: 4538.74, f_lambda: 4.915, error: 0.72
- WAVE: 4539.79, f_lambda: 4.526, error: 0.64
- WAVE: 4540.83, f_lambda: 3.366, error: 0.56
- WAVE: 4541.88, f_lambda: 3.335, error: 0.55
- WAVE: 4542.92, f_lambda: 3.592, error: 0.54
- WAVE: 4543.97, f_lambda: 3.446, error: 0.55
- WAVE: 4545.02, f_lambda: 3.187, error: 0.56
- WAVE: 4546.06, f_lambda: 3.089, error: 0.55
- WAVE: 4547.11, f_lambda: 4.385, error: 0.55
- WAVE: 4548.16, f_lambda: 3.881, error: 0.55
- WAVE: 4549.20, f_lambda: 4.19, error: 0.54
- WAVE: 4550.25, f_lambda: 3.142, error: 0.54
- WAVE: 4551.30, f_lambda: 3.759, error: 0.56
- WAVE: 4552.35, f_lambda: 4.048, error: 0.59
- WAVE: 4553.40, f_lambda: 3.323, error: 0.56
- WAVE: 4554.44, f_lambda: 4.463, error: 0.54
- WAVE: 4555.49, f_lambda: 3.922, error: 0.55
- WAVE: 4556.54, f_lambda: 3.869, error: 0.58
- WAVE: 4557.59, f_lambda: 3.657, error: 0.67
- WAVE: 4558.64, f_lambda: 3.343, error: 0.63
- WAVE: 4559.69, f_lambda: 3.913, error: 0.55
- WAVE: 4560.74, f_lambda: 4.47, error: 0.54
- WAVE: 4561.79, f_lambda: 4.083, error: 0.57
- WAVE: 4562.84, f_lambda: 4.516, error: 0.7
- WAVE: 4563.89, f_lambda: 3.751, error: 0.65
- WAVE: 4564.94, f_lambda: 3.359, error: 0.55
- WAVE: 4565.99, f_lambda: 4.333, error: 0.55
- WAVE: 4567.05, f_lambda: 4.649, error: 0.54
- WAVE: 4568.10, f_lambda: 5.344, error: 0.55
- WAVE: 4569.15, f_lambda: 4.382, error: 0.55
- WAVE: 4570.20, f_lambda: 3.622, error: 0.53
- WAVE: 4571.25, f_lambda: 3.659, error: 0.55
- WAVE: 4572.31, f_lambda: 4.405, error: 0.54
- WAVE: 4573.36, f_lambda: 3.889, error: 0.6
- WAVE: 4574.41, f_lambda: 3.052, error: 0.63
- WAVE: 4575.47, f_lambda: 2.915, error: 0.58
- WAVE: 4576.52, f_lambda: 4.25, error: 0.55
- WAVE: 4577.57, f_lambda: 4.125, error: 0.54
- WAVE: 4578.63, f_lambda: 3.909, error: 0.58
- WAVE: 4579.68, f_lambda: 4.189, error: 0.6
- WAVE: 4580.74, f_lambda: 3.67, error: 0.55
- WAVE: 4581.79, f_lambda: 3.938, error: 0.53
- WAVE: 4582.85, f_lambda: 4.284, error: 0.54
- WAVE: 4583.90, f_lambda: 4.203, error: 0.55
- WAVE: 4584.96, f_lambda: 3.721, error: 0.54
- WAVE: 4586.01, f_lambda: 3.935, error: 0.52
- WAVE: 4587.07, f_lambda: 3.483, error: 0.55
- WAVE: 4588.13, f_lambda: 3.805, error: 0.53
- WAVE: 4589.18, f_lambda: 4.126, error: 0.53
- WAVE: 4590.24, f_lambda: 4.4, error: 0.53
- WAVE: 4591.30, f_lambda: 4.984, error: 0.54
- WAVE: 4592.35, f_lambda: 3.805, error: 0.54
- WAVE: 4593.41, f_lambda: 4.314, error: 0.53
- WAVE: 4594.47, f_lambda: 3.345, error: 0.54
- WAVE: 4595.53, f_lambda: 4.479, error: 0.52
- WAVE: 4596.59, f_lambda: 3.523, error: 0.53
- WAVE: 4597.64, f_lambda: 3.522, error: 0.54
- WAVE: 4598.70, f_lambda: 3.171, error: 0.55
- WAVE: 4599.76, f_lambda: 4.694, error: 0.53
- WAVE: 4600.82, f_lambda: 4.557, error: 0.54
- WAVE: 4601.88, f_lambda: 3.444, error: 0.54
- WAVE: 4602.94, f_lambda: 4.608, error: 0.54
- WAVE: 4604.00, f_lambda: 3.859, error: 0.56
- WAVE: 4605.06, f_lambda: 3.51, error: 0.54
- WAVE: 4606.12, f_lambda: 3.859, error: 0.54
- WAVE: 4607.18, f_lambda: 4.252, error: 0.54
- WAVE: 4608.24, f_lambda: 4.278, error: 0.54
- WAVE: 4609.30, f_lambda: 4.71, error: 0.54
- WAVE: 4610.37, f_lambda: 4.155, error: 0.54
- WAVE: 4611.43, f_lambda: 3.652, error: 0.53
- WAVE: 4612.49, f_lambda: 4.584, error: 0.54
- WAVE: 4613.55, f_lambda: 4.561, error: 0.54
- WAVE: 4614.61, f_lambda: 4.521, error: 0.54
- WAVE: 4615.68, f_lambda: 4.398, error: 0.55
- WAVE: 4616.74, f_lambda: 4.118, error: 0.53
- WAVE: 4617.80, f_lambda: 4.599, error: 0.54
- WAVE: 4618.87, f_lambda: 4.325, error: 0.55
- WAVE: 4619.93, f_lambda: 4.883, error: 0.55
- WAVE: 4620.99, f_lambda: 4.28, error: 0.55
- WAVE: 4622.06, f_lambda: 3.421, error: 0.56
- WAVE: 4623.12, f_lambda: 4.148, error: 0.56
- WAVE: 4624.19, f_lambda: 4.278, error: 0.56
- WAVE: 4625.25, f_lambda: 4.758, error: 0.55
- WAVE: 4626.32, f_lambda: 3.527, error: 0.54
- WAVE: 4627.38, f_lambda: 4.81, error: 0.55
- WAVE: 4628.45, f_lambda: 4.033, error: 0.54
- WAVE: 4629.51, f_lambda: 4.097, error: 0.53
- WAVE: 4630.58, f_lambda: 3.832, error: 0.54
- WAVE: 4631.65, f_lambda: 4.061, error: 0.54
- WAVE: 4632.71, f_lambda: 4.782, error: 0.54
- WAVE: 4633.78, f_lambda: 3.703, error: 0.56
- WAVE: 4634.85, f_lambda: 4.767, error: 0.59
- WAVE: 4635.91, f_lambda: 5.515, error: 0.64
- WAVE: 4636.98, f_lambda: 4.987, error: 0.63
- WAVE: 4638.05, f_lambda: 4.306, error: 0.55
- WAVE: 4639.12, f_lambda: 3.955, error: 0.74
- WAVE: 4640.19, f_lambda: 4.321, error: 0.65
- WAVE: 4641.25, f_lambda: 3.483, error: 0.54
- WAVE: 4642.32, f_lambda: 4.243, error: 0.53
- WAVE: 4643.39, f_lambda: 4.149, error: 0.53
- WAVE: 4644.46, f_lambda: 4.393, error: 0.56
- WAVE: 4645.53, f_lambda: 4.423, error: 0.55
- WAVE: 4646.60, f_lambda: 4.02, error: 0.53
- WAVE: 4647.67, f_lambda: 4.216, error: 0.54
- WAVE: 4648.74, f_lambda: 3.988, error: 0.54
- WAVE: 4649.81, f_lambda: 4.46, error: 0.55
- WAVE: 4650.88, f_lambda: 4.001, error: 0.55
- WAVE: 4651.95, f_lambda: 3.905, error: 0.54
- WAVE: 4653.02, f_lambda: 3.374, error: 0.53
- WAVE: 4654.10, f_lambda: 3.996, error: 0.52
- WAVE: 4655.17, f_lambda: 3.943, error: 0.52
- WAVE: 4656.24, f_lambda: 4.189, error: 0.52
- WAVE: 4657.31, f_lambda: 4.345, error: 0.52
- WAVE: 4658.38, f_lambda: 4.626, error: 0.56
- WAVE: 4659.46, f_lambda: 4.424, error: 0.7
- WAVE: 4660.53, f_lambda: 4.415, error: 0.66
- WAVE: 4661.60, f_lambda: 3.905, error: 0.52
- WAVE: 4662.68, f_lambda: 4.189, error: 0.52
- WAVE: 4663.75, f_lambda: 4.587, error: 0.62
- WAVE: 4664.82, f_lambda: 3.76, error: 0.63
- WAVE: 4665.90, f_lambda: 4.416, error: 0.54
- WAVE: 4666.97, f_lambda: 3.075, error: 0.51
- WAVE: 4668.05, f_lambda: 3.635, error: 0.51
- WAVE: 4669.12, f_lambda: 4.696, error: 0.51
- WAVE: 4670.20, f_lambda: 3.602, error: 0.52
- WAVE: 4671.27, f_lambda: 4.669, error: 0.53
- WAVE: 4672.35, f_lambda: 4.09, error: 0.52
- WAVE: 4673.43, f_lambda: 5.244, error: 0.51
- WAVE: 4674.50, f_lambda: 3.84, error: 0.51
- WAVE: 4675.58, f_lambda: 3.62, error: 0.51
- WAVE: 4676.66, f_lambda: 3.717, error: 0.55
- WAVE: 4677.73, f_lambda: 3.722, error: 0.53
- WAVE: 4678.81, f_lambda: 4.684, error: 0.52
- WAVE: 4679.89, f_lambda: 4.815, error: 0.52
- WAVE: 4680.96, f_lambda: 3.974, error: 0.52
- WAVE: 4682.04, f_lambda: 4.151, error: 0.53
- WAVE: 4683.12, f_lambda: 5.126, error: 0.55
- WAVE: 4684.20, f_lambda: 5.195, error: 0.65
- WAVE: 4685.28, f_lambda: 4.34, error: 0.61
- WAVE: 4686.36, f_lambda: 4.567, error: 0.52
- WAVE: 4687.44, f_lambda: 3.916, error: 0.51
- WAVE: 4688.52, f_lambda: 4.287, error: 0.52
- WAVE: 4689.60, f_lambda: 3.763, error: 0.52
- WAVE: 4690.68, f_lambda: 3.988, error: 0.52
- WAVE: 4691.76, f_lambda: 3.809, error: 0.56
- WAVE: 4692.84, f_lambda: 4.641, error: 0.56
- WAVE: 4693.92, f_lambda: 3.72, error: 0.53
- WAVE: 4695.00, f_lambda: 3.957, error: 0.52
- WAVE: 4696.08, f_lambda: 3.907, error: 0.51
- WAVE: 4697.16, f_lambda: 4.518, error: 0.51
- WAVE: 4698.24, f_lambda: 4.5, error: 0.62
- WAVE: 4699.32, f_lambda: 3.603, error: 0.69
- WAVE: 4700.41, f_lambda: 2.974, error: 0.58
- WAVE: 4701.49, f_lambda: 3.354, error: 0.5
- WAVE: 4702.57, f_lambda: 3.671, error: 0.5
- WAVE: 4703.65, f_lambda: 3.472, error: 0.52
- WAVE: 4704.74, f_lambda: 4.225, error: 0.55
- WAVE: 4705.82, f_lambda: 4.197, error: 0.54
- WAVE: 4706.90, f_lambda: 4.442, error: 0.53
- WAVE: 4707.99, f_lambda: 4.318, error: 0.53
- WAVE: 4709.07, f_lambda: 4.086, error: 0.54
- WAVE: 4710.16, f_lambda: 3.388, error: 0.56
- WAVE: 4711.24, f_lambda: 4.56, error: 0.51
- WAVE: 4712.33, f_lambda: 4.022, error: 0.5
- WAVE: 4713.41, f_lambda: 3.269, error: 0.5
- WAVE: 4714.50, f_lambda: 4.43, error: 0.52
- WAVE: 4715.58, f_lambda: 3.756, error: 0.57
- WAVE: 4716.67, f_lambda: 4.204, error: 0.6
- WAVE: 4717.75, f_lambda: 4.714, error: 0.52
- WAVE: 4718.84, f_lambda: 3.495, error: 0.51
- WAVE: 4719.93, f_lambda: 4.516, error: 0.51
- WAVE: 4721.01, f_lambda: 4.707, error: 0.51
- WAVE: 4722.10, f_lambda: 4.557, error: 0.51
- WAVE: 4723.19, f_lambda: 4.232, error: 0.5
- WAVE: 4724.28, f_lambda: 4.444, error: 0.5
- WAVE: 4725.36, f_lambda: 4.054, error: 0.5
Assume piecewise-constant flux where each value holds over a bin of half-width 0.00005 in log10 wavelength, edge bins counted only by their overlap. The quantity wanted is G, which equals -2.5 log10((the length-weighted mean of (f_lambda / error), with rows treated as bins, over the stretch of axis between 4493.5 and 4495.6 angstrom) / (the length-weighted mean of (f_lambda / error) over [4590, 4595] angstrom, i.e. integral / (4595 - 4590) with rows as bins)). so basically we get 0.16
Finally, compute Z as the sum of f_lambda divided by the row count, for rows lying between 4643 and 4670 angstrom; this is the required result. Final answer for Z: 4.13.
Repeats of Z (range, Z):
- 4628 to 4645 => 4.29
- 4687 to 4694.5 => 4.02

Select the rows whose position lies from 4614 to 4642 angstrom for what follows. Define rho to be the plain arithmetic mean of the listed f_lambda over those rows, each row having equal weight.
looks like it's 4.30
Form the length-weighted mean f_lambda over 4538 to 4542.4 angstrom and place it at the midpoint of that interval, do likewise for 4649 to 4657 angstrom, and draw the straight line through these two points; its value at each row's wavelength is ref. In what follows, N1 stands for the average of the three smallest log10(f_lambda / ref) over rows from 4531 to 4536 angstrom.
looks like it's -0.029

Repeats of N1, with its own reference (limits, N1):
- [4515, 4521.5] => -0.036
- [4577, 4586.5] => -0.031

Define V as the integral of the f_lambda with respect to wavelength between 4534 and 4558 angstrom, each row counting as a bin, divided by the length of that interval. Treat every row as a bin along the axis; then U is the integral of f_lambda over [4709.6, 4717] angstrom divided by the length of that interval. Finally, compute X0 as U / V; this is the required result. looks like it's 1.03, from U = 3.9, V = 3.84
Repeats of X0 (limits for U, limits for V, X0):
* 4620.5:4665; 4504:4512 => 0.97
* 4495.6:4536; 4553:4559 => 1.10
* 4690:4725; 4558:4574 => 0.99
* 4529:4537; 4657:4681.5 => 0.91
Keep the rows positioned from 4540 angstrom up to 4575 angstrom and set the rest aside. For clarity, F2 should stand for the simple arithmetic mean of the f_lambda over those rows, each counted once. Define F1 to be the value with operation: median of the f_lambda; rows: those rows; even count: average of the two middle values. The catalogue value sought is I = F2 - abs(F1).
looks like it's -0.01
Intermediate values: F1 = 3.9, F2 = 3.86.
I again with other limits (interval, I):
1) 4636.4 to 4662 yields -0.03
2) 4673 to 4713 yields 0.09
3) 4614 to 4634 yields -0.04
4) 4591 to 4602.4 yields 0.18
